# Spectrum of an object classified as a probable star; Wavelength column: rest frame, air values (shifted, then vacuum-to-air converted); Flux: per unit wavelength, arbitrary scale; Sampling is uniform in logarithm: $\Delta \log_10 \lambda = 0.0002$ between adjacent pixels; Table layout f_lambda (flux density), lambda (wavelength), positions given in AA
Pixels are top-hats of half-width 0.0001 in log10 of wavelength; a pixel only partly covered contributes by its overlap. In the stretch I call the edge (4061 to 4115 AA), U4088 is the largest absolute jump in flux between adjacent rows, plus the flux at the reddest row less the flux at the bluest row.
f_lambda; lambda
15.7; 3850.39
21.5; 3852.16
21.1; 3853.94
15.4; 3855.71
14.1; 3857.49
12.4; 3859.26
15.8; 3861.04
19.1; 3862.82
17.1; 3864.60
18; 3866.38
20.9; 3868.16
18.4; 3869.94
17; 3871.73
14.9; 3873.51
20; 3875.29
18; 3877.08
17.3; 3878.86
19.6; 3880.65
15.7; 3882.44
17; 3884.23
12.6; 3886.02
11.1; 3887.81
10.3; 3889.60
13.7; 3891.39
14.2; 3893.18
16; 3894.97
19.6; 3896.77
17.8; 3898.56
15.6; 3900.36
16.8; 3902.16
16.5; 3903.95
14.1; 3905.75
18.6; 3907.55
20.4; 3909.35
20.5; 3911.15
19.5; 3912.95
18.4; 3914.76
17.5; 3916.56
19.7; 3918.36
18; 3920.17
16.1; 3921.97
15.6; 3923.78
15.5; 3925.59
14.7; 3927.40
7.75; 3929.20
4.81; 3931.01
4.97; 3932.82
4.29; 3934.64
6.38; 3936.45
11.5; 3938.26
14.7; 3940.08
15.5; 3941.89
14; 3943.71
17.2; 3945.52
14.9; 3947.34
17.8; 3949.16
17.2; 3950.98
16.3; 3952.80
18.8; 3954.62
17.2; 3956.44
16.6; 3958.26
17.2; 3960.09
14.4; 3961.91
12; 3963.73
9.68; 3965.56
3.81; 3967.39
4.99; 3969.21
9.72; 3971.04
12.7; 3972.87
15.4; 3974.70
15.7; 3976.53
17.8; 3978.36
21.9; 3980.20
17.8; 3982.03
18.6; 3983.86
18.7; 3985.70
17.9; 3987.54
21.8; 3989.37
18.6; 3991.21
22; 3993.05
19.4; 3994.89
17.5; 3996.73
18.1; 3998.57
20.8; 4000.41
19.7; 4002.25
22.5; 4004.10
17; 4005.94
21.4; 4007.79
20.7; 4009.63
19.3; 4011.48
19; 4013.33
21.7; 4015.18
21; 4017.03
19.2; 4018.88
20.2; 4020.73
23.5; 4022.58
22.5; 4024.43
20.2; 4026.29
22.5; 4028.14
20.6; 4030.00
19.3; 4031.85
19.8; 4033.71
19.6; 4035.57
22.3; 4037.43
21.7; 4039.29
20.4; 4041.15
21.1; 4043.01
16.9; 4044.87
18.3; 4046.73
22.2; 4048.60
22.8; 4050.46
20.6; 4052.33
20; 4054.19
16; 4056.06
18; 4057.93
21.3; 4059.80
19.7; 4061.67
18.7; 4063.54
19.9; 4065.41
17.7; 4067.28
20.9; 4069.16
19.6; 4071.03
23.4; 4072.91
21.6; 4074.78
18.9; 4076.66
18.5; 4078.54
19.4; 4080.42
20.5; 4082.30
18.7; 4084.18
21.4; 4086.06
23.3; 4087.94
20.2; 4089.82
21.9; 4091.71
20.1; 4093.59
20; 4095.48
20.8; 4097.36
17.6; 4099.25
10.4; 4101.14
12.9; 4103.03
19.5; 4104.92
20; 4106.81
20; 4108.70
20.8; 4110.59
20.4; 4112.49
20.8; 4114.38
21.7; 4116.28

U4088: 8.3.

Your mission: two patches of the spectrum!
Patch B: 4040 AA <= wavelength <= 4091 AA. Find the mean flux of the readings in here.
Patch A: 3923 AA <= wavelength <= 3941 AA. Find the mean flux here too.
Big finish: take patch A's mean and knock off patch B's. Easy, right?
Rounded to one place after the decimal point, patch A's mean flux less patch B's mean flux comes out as -10.0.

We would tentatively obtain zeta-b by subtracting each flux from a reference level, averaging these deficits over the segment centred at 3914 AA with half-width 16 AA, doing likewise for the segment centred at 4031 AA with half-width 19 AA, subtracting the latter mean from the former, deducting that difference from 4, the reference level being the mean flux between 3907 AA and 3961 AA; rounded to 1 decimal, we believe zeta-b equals 0.2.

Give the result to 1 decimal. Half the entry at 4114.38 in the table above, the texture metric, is 10.4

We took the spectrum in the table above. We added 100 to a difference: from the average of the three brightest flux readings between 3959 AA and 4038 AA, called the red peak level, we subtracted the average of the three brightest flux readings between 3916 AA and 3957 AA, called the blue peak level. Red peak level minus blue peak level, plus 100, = 104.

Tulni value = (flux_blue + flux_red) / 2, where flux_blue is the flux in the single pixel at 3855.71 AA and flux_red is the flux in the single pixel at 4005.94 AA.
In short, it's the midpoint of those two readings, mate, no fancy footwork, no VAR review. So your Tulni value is 16.2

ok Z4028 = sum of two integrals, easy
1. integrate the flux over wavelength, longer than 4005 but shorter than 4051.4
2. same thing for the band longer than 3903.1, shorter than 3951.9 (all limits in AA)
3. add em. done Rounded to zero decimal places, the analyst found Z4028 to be 1668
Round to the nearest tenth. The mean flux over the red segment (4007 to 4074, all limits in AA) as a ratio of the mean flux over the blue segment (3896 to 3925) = 1.1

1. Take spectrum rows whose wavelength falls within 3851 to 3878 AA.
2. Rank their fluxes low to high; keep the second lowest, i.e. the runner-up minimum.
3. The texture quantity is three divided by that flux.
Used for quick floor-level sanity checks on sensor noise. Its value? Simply 0.213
